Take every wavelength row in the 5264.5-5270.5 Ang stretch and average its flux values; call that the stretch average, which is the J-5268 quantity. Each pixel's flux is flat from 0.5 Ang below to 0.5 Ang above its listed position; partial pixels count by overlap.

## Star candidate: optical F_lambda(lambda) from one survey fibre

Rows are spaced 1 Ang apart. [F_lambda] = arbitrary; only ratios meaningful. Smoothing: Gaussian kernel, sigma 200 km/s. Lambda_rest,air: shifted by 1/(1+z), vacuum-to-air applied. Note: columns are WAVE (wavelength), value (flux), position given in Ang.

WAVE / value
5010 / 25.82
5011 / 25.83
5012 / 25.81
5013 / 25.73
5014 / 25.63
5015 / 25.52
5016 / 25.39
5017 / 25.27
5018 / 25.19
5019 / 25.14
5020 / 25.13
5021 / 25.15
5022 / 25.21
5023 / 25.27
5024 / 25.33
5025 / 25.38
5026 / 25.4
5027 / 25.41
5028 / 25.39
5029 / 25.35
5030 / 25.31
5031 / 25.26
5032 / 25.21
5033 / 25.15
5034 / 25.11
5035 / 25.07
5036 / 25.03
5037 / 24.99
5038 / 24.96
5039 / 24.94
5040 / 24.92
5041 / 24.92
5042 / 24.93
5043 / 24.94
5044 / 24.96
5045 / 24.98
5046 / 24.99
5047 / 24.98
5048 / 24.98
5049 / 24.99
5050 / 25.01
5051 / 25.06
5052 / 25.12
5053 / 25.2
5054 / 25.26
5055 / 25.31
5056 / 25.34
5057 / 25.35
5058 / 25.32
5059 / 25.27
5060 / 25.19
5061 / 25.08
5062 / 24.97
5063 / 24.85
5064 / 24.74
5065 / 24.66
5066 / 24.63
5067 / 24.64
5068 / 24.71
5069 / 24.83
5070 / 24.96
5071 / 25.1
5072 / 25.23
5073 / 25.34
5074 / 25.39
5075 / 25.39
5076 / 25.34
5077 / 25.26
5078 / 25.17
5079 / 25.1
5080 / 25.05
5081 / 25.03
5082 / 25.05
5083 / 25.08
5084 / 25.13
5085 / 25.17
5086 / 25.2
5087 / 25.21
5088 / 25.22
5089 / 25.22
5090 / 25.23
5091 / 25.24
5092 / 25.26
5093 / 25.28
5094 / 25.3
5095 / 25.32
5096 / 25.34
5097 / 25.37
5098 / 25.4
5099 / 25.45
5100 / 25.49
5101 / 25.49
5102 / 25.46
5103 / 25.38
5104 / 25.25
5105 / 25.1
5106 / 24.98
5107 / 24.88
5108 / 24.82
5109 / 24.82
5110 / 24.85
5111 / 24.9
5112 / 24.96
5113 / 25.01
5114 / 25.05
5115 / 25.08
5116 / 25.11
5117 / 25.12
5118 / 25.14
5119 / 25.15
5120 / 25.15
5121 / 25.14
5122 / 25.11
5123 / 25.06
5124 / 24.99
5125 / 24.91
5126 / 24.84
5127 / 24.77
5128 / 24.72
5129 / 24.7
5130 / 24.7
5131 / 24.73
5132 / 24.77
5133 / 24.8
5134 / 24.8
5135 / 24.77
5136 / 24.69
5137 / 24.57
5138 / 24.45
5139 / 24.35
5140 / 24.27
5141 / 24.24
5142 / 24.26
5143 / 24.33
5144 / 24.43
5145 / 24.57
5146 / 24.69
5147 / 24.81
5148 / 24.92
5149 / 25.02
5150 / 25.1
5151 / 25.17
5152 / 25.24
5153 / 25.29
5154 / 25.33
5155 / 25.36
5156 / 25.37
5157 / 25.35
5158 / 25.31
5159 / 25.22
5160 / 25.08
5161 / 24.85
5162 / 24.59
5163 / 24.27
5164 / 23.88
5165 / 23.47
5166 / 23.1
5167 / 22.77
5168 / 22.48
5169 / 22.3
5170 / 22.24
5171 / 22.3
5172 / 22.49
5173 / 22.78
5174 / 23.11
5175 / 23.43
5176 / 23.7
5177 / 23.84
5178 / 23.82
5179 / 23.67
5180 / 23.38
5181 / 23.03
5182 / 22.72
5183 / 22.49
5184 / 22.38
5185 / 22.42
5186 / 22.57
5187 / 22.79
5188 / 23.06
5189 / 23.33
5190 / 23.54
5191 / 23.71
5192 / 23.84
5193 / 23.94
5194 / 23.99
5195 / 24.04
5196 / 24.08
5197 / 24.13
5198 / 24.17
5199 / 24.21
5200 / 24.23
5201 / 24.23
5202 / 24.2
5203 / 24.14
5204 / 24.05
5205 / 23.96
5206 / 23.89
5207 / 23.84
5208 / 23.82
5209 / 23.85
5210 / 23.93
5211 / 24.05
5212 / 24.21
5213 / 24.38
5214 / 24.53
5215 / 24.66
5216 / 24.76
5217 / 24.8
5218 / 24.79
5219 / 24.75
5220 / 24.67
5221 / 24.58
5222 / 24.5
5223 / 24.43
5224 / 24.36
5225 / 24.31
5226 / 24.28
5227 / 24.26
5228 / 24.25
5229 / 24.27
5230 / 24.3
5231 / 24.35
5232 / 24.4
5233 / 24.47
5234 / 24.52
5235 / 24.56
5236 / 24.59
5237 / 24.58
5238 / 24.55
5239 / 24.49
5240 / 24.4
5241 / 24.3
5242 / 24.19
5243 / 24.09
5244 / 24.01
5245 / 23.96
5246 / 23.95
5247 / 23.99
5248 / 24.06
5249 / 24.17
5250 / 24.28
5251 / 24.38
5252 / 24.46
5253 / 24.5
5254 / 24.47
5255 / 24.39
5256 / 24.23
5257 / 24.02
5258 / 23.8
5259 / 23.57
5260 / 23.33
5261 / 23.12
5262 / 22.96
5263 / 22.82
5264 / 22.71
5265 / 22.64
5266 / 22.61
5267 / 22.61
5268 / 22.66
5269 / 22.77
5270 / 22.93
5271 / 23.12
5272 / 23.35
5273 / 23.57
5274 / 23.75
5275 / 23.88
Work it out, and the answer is 22.7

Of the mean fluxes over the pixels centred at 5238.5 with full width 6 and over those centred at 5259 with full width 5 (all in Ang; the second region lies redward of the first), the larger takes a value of 24.5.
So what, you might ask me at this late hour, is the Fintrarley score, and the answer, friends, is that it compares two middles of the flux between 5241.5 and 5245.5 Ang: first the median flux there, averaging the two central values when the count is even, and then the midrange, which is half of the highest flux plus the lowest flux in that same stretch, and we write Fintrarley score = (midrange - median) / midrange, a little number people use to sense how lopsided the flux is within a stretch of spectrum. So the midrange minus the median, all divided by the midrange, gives 0.0010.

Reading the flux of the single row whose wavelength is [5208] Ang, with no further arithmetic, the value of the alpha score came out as 23.82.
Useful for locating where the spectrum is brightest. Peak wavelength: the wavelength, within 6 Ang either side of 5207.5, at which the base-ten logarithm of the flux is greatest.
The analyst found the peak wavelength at 5213 Ang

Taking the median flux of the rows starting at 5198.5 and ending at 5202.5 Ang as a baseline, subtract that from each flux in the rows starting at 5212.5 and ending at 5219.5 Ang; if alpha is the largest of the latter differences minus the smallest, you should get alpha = 0.42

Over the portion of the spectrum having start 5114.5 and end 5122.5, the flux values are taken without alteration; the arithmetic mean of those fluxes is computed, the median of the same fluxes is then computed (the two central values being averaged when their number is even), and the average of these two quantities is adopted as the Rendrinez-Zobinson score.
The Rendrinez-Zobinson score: 25.1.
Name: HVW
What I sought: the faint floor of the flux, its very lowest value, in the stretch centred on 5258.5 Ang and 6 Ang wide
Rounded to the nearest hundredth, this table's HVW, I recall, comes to 23.12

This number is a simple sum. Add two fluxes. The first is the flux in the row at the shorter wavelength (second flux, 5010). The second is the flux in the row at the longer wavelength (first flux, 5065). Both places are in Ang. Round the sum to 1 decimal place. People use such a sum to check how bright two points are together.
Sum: 50.5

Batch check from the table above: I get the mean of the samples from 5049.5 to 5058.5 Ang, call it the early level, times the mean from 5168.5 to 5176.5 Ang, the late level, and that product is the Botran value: 575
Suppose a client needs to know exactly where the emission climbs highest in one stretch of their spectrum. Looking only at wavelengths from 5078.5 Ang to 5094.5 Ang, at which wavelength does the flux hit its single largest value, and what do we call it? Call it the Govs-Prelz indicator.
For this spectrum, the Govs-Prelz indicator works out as 5094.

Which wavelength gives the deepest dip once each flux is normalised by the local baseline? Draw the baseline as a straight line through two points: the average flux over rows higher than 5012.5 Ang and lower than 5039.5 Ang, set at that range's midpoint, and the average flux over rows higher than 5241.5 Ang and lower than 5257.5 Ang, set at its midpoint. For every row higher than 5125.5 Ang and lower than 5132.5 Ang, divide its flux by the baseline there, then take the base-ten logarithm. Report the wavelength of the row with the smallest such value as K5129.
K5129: 5129 Ang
